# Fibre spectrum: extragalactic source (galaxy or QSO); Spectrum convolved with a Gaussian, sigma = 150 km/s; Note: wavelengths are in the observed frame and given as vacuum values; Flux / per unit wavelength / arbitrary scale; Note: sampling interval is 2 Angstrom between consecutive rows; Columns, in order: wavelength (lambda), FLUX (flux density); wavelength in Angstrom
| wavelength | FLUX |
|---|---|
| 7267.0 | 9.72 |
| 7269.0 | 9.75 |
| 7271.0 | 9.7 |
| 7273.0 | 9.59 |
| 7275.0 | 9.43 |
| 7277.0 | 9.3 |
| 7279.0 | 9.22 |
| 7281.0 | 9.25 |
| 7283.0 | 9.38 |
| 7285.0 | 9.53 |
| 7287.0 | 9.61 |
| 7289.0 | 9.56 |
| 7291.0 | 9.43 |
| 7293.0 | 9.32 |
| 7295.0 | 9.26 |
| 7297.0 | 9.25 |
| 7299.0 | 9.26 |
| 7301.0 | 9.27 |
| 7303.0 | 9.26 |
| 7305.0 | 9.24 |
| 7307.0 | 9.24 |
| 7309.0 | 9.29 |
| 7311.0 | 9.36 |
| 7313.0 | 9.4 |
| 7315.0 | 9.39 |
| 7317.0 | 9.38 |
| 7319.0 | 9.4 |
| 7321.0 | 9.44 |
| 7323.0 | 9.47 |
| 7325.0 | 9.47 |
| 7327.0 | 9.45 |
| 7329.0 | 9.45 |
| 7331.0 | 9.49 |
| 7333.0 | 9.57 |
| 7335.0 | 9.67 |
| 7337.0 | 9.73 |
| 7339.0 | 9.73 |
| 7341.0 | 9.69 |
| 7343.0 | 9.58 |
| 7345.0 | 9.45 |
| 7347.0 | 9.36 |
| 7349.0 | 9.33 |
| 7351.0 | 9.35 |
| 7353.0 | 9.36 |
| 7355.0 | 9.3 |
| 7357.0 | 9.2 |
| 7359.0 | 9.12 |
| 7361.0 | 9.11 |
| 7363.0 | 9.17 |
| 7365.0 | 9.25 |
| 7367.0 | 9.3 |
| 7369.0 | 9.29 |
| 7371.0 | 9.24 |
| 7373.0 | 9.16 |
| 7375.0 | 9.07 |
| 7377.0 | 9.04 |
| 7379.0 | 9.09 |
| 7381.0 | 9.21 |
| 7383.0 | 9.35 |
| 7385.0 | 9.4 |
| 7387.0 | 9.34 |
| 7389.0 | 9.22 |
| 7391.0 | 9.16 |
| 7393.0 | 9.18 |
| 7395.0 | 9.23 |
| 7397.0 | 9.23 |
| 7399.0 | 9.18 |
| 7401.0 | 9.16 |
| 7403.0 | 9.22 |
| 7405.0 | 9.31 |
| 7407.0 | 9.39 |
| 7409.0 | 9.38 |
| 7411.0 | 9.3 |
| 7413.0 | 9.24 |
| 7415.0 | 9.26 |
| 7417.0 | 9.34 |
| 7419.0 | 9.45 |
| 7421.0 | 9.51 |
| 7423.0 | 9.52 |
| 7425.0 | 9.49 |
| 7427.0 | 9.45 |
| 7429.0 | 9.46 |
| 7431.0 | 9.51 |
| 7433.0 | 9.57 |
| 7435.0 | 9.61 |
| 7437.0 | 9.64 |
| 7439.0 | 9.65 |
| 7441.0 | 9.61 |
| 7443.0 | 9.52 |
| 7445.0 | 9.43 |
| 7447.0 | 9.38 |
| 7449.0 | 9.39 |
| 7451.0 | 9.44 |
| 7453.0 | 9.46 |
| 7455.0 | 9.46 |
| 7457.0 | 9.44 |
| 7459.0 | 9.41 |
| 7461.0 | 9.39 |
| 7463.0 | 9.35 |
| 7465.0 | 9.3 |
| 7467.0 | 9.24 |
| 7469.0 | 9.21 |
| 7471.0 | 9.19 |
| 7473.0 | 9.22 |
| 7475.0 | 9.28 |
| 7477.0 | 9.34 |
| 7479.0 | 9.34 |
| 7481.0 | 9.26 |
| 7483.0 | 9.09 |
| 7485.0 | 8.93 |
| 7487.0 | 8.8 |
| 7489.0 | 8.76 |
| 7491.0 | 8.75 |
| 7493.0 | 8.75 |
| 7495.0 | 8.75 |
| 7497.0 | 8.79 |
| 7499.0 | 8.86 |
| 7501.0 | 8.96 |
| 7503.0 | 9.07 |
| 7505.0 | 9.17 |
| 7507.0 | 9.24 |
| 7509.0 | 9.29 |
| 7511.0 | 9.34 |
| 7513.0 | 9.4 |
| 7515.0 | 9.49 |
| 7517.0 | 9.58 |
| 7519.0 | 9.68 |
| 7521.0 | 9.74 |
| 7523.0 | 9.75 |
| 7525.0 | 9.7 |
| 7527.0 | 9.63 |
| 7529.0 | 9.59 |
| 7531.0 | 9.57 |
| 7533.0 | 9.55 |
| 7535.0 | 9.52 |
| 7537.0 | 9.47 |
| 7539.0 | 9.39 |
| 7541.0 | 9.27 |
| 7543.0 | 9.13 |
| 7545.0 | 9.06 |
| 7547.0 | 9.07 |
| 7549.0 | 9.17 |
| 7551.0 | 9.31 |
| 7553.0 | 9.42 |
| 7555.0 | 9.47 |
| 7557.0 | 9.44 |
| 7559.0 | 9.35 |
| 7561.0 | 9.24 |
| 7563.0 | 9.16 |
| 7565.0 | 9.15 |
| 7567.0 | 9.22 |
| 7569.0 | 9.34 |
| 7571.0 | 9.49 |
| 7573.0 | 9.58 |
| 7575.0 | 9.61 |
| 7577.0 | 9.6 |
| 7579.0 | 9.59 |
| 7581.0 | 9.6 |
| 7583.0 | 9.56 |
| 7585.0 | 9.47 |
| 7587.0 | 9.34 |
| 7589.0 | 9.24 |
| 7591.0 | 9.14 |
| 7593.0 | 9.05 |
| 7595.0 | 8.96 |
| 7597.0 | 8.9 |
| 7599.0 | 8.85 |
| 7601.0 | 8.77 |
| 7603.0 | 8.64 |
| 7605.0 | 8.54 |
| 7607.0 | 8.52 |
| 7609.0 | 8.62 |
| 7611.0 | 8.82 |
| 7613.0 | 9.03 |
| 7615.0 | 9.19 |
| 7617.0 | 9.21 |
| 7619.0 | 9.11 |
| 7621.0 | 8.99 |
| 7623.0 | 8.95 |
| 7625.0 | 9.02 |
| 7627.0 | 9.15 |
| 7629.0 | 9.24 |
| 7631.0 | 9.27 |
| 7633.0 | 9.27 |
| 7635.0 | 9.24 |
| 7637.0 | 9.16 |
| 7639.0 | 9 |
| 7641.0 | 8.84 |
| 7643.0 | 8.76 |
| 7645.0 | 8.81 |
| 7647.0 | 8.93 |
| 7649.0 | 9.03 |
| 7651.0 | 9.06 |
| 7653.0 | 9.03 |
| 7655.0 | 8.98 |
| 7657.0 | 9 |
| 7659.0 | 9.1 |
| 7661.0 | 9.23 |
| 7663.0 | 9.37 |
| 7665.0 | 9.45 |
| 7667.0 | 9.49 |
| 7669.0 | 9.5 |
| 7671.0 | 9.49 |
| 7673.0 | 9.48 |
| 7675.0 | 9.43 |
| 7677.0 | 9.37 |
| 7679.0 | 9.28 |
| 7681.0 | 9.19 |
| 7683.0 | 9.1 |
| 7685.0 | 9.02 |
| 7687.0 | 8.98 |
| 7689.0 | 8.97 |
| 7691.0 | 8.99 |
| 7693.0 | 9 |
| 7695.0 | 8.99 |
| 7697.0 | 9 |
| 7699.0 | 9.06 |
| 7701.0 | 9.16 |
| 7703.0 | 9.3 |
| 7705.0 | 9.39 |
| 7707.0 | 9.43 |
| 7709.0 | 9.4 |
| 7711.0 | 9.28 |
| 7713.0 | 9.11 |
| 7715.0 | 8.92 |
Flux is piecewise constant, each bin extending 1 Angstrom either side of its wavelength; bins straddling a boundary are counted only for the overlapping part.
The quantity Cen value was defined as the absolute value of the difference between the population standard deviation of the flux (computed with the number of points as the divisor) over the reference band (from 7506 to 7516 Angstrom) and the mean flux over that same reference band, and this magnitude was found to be 9.26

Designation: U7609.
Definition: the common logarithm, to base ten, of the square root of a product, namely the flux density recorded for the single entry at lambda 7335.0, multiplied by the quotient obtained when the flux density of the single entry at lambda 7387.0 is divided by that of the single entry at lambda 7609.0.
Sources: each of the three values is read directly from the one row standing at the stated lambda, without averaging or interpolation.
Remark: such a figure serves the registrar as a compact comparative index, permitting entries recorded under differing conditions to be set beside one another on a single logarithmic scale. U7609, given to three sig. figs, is 0.510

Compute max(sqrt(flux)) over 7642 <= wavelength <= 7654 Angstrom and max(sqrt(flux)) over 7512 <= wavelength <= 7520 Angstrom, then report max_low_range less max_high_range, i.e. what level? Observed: 0.101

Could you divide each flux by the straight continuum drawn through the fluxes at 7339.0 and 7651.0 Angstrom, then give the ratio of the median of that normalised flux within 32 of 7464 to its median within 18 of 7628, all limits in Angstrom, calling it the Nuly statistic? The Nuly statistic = 0.99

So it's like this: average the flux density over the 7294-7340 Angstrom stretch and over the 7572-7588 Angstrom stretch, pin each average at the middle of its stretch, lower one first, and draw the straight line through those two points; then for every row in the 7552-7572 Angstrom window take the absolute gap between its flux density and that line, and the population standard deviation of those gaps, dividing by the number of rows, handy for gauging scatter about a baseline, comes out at 0.122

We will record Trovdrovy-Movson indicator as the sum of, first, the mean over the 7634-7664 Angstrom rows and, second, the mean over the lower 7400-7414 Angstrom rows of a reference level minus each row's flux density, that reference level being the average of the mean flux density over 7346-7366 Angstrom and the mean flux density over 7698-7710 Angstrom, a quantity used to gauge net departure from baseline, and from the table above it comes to 0.22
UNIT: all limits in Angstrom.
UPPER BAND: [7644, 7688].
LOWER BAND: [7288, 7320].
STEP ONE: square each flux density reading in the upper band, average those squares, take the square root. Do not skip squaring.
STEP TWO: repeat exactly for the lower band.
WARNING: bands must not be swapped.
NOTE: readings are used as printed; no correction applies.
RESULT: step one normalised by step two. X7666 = 0.99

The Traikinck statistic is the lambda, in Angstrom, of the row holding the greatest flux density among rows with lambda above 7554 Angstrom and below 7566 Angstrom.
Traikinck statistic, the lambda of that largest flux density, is 7555.0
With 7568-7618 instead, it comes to 7575.0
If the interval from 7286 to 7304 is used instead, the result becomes 7287.0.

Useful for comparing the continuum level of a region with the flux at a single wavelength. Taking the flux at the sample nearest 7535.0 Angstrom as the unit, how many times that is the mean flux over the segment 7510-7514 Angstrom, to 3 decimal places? 0.984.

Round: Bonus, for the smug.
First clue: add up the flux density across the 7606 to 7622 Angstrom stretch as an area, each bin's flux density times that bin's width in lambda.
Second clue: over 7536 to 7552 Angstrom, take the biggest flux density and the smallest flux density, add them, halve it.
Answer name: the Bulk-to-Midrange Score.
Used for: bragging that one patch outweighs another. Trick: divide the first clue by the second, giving 15.4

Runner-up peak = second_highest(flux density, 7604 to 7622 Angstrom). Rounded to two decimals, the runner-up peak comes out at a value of 9.19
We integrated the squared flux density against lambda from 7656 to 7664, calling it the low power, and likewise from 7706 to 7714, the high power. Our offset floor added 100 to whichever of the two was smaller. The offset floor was 774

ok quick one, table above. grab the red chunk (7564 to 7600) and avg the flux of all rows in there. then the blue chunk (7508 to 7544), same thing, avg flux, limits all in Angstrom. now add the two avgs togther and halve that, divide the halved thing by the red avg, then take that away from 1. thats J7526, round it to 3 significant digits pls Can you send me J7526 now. -0.0101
